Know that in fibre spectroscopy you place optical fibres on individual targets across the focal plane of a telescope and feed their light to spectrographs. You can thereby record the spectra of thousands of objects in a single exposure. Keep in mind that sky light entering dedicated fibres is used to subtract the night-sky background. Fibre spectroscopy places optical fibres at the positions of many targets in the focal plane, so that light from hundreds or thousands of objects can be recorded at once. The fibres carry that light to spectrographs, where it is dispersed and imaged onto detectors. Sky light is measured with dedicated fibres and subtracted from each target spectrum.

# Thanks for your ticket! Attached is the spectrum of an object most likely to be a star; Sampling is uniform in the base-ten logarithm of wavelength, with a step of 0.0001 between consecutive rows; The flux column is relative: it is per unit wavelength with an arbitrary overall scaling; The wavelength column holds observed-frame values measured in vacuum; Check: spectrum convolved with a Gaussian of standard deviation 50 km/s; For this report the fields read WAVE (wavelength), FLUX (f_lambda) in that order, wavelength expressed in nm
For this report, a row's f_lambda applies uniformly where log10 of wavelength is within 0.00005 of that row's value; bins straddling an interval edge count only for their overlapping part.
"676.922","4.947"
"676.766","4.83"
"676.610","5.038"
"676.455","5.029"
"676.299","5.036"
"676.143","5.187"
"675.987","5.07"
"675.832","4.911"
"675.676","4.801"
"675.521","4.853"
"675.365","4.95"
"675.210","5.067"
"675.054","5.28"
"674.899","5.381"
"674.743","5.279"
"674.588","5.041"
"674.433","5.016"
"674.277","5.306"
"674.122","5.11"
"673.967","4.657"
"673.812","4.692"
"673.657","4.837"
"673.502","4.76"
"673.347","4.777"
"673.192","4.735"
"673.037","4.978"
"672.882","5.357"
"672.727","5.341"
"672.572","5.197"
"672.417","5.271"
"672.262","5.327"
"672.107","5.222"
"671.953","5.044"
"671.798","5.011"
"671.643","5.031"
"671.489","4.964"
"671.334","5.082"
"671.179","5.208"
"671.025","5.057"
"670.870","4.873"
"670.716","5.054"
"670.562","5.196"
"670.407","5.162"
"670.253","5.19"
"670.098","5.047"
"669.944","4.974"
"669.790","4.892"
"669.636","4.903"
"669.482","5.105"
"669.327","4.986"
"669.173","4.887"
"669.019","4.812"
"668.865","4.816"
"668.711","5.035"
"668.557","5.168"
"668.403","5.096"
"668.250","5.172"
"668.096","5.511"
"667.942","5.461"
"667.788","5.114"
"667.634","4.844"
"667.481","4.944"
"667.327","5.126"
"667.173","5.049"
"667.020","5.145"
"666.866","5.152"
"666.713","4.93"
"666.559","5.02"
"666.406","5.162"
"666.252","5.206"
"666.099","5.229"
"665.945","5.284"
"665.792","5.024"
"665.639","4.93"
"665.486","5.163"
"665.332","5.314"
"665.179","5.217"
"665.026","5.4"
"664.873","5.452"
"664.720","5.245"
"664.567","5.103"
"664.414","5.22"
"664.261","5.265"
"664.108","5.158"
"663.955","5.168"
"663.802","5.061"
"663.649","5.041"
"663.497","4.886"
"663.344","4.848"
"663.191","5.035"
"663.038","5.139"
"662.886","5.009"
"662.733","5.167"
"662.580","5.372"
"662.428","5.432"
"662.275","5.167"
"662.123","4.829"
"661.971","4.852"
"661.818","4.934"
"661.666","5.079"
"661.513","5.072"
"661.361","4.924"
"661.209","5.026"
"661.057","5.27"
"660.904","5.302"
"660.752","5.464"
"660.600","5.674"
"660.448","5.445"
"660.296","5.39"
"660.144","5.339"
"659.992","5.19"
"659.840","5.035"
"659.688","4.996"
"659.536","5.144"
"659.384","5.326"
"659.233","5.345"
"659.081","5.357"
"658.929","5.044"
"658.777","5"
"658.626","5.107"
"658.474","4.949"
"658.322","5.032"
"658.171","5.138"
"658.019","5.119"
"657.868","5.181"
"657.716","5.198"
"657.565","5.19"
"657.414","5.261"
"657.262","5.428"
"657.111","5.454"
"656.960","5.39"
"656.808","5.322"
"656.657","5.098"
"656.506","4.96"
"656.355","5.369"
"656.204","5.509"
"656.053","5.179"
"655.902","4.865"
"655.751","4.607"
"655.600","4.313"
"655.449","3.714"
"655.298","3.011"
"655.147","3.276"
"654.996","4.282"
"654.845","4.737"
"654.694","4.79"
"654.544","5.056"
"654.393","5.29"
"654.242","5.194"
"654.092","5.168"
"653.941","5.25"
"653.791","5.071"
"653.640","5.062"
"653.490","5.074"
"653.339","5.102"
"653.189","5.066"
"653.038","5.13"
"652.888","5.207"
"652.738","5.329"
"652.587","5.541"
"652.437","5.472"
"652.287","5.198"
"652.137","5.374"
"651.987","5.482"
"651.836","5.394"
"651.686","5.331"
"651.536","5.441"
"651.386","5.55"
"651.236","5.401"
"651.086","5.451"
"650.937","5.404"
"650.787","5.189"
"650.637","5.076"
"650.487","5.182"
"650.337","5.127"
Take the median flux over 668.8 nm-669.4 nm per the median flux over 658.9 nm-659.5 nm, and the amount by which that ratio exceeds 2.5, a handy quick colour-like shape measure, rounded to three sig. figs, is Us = -1.59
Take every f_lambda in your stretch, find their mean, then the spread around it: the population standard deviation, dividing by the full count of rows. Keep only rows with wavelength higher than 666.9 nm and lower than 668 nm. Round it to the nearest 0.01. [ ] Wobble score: 0.18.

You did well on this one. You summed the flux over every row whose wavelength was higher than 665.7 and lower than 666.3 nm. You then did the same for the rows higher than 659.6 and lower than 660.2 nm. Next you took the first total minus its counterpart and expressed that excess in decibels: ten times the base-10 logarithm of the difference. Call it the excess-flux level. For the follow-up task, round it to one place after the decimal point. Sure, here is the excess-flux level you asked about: -7.4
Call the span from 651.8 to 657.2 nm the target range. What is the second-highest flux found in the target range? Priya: 5.509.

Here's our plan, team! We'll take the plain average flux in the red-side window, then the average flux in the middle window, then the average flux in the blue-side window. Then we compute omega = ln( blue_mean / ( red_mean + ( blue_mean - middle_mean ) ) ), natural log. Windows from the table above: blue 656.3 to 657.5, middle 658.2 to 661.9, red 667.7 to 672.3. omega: 0.020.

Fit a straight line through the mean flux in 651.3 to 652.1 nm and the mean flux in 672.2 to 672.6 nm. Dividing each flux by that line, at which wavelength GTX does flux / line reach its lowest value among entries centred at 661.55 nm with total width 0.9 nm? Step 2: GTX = 661.971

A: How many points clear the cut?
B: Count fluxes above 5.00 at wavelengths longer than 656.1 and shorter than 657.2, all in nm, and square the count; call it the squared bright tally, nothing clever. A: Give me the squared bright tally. 36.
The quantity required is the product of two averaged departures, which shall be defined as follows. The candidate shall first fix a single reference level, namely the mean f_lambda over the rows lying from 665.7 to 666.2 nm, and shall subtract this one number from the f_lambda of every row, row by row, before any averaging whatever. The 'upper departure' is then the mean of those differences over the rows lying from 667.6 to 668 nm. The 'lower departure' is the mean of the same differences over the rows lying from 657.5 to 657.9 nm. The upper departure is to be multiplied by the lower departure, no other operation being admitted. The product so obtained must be 0.000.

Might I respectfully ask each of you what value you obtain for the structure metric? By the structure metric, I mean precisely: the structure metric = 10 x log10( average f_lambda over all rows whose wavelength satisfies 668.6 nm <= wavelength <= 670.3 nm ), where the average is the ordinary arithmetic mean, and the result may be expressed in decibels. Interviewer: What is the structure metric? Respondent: 6.96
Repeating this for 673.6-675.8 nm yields 7.01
